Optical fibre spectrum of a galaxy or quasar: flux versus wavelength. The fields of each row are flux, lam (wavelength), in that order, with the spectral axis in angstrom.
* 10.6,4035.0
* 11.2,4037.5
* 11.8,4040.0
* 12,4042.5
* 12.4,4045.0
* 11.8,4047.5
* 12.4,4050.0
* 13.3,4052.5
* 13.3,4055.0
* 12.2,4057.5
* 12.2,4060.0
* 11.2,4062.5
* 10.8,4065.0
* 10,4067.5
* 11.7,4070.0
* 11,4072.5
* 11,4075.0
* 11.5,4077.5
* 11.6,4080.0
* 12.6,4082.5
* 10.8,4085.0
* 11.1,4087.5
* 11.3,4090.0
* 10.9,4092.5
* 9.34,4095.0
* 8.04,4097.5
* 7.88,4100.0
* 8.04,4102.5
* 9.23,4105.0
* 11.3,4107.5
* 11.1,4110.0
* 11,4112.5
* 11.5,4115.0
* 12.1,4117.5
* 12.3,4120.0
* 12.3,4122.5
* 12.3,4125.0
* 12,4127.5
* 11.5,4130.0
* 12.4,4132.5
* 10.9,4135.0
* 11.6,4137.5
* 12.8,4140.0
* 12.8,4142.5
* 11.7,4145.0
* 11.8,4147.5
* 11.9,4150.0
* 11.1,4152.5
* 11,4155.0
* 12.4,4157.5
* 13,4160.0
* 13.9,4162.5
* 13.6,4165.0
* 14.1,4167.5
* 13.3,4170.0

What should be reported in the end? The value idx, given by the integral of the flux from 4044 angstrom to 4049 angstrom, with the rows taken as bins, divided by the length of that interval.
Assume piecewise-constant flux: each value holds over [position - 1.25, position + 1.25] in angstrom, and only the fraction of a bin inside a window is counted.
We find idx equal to 12.1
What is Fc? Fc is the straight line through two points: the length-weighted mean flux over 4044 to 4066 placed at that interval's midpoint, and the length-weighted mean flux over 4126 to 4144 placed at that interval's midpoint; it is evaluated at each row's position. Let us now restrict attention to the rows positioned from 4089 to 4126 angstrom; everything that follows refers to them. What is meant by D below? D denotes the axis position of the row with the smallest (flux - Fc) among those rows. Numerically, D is 4100.0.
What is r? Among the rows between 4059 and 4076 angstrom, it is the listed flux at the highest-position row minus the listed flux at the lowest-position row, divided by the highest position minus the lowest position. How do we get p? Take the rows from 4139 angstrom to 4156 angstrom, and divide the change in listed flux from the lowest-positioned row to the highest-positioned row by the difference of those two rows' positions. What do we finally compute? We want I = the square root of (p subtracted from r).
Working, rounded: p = -0.12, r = -0.08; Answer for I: 0.20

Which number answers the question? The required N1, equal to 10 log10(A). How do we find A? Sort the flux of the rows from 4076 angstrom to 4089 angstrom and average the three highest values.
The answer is 10.8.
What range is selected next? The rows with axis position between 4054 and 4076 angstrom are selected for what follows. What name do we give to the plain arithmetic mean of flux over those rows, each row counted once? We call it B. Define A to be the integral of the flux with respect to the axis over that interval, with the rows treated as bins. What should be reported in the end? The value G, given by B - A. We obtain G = -240.9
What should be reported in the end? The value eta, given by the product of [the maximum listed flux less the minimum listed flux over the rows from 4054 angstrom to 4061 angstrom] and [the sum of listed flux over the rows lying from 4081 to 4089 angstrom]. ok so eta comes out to 38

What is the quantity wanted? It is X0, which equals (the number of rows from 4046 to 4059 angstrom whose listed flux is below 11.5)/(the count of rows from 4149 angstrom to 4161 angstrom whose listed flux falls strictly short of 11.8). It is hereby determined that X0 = 0.00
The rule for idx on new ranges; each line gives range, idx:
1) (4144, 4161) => 11.8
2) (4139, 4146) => 12.4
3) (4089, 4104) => 9.2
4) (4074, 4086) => 11.5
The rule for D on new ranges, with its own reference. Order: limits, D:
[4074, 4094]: 4085.0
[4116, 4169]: 4135.0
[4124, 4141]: 4135.0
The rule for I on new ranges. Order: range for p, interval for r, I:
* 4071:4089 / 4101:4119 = 0.51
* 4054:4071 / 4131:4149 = 0.26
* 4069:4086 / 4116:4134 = 0.28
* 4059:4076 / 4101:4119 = 0.59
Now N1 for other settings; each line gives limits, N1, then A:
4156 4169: 11.4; 13.9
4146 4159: 10.8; 12.0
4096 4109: 9.8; 9.5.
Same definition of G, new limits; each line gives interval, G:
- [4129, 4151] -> -250.7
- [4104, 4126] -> -241.0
